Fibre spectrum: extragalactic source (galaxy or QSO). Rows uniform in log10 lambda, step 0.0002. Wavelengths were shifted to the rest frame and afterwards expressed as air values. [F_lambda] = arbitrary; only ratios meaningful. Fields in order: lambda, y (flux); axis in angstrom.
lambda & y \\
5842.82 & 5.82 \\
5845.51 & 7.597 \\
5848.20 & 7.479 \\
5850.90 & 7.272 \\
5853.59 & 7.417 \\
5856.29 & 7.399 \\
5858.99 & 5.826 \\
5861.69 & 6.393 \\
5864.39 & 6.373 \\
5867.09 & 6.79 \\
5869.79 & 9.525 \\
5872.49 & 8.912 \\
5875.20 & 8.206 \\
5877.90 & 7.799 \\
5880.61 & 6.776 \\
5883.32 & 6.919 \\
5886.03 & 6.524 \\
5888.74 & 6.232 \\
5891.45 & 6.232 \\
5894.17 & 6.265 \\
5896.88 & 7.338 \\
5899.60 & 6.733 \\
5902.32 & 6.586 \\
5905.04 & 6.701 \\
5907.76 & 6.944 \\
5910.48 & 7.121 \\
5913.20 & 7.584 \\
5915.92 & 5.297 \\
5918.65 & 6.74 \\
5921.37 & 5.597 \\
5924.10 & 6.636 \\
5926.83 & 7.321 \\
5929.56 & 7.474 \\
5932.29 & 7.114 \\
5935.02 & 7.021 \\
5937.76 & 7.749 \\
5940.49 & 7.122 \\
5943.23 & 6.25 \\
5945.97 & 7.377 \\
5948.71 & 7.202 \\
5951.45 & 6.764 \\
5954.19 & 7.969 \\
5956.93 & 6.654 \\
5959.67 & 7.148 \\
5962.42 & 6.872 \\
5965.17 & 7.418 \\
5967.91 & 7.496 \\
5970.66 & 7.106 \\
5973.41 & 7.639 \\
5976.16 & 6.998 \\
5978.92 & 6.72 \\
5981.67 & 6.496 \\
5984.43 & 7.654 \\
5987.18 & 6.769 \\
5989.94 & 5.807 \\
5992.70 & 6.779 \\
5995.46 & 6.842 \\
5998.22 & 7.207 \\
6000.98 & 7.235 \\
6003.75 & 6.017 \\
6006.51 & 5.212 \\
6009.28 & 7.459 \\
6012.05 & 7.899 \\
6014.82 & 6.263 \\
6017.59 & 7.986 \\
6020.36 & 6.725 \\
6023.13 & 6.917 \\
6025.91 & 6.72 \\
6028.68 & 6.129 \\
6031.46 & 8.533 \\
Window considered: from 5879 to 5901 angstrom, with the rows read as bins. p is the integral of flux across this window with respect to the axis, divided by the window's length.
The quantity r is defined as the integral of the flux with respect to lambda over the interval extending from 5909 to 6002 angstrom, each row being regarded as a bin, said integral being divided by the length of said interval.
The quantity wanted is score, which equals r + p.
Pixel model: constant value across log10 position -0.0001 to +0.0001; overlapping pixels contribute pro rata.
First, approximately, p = 6.64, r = 6.98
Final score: 13.6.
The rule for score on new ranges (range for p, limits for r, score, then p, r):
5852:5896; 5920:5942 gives 14.1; 7.10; 7.00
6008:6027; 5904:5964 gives 14.1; 7.14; 6.94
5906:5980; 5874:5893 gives 14.0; 7.01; 6.94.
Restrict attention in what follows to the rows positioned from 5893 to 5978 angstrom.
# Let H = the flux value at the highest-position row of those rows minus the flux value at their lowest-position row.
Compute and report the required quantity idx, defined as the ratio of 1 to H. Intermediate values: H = 0.7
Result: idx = 1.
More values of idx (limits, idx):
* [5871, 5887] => 0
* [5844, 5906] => -1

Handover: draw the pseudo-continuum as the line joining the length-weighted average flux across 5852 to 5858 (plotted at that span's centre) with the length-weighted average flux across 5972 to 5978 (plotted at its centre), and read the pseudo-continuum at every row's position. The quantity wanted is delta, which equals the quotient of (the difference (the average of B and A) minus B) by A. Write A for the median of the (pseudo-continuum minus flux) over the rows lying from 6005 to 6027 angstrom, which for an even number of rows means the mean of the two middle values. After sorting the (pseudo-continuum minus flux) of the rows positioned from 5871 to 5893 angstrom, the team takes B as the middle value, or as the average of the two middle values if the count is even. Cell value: 0.0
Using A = 0.43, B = 0.45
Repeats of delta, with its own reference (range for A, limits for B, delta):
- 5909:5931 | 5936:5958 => 0.3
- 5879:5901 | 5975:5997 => 0.1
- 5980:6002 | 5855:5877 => 0.3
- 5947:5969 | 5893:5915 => -1.8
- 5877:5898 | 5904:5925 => 0.1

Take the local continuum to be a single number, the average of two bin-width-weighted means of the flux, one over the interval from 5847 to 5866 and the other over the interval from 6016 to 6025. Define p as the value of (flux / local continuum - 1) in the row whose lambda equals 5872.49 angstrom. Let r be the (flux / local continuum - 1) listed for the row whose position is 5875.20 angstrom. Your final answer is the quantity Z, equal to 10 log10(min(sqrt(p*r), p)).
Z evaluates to -7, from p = 0.27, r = 0.17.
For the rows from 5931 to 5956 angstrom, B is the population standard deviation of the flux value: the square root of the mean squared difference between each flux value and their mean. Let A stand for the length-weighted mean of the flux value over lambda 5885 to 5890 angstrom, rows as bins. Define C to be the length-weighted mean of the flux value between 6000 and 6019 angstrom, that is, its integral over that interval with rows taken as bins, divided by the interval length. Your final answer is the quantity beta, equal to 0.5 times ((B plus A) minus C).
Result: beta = 0.0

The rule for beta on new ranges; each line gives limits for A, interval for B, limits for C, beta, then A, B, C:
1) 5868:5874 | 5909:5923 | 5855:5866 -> 1.7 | 9.0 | 0.9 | 6.50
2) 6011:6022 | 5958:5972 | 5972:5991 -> 0.3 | 7.2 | 0.2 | 6.89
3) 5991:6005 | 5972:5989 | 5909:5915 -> 0.0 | 6.8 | 0.4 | 7.20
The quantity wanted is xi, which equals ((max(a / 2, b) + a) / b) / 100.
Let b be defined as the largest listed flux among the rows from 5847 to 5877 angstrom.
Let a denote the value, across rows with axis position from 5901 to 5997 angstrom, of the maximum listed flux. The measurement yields 0.0184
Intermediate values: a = 7.969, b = 9.525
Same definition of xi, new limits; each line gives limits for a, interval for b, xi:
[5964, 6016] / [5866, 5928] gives 0.0183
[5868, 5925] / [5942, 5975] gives 0.0220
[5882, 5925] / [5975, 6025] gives 0.0195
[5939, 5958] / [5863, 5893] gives 0.0184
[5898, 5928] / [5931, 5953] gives 0.0198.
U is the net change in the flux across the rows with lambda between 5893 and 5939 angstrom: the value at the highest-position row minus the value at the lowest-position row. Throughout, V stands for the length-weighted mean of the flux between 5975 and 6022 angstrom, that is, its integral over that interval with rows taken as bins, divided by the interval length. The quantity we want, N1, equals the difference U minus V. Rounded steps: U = 1.5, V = 6.83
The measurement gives -5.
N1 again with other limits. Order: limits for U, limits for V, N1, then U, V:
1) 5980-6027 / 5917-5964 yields -7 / 0.2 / 6.99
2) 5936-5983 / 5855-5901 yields -8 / -1.3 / 7.07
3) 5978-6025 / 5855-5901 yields -7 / 0.2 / 7.07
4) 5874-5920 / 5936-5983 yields -9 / -1.5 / 7.12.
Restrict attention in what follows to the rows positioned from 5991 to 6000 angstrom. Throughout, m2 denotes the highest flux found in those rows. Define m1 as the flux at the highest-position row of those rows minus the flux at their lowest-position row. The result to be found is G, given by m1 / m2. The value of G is 0.059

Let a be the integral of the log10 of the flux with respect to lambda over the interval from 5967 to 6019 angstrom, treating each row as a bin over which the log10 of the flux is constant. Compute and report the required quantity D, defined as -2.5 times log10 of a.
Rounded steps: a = 43.56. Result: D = -4.10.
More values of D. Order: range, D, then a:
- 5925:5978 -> -4.14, 45.35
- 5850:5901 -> -4.09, 43.23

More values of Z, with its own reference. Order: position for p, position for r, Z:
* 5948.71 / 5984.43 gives -16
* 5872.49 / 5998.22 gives -11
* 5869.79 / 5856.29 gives -9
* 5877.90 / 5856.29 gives -11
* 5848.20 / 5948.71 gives -14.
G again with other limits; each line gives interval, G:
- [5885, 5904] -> 0.008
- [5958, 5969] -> 0.046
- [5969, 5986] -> 0.072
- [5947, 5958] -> -0.069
